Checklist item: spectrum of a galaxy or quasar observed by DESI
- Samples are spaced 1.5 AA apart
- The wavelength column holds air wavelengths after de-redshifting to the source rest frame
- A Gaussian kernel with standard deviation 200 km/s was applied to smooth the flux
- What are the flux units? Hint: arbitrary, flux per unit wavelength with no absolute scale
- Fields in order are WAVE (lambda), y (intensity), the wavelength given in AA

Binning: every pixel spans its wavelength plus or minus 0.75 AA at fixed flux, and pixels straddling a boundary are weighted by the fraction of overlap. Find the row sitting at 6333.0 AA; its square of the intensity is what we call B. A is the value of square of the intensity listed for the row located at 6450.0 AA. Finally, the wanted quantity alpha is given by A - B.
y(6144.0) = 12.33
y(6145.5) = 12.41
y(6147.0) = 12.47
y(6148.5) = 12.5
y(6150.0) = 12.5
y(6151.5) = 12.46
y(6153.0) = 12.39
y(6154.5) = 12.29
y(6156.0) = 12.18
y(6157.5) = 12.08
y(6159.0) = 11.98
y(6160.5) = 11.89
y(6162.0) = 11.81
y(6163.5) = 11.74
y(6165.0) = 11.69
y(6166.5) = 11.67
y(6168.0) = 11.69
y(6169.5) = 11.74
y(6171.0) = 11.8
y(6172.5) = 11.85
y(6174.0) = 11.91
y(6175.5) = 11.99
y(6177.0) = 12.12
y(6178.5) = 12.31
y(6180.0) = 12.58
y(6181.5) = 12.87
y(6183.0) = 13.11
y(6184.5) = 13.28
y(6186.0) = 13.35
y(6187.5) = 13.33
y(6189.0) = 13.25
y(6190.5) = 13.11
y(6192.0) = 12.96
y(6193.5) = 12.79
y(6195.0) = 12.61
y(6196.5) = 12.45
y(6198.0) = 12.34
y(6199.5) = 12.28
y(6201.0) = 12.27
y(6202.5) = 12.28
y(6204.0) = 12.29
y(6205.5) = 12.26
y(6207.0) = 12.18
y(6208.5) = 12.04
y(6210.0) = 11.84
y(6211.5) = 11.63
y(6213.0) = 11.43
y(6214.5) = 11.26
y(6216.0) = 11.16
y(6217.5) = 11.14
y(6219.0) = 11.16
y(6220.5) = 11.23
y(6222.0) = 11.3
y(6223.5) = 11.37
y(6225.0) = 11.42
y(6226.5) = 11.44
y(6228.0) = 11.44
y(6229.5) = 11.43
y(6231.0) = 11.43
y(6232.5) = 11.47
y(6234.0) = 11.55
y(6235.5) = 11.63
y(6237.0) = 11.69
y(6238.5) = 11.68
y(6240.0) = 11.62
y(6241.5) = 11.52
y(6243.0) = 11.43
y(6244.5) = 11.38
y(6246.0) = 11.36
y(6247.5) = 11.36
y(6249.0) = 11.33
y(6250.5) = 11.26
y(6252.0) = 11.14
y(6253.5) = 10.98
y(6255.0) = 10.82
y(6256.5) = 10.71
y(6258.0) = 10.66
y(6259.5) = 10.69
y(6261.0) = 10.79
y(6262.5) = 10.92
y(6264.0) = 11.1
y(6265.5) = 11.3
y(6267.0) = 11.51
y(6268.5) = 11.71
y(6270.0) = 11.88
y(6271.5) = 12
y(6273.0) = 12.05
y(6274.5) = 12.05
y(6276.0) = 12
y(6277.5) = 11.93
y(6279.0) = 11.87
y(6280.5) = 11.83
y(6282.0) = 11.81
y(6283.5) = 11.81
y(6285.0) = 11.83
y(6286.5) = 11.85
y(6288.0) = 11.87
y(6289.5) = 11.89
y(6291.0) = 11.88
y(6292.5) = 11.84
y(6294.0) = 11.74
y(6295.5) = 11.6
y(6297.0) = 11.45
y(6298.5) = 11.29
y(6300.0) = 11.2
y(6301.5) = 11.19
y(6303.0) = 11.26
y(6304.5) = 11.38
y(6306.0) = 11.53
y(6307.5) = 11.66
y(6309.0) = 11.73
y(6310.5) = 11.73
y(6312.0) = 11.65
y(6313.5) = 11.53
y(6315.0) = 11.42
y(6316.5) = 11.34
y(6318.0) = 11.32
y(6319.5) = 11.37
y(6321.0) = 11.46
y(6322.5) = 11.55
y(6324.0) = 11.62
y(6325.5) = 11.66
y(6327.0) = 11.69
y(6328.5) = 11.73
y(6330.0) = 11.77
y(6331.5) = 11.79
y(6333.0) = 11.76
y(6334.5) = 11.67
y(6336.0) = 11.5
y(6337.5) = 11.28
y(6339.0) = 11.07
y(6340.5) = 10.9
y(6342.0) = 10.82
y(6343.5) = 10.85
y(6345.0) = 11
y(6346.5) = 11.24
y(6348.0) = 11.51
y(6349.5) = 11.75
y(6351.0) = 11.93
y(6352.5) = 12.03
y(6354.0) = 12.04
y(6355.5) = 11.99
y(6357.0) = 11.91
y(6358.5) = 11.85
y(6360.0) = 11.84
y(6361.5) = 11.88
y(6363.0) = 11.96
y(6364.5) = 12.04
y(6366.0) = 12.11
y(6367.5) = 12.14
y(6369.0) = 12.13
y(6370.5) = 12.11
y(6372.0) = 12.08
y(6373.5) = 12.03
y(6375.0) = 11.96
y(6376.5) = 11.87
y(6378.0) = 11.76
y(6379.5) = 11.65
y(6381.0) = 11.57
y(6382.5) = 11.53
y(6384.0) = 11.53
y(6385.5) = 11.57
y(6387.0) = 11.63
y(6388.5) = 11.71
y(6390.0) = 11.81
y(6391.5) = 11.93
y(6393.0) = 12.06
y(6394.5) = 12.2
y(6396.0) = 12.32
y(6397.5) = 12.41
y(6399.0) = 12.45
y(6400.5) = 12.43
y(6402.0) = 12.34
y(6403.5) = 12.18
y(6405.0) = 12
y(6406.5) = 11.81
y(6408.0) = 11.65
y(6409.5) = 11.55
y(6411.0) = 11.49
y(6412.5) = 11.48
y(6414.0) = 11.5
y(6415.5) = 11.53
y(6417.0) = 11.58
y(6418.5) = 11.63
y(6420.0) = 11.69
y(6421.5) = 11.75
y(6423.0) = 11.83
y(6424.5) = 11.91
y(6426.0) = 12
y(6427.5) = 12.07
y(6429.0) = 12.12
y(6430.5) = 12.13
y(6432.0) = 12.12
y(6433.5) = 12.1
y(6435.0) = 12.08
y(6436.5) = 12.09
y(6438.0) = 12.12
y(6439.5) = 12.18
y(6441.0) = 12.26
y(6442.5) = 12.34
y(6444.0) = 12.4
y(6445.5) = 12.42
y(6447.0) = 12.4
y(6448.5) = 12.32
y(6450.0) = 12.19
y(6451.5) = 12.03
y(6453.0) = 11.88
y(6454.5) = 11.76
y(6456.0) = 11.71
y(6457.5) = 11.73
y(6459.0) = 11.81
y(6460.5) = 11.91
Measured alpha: 10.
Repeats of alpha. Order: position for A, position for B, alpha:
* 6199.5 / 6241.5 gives 18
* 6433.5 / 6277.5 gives 4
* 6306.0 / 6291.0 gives -8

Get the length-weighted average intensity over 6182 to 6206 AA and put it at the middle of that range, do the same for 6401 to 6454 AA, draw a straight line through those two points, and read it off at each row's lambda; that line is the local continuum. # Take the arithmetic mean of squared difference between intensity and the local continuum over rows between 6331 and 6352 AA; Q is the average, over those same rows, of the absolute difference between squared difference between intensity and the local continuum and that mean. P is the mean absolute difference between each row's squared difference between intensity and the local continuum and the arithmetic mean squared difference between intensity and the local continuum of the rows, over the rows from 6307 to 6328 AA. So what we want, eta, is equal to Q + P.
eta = 0.81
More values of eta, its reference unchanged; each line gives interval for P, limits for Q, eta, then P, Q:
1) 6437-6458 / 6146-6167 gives 0.49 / 0.08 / 0.41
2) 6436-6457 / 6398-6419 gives 0.16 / 0.08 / 0.08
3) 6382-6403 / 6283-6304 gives 0.50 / 0.10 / 0.40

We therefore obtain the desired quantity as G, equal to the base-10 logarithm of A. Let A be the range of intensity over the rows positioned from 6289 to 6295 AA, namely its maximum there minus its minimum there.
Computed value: -0.8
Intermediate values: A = 0.15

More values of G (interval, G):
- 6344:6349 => -0.3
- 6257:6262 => -0.9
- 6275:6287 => -0.7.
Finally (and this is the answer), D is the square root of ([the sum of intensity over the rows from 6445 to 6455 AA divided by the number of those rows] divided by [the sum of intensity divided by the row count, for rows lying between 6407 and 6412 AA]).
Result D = 1.02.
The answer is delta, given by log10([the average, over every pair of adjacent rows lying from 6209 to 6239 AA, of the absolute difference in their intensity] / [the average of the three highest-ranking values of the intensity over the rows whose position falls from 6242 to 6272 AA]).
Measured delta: -2.25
